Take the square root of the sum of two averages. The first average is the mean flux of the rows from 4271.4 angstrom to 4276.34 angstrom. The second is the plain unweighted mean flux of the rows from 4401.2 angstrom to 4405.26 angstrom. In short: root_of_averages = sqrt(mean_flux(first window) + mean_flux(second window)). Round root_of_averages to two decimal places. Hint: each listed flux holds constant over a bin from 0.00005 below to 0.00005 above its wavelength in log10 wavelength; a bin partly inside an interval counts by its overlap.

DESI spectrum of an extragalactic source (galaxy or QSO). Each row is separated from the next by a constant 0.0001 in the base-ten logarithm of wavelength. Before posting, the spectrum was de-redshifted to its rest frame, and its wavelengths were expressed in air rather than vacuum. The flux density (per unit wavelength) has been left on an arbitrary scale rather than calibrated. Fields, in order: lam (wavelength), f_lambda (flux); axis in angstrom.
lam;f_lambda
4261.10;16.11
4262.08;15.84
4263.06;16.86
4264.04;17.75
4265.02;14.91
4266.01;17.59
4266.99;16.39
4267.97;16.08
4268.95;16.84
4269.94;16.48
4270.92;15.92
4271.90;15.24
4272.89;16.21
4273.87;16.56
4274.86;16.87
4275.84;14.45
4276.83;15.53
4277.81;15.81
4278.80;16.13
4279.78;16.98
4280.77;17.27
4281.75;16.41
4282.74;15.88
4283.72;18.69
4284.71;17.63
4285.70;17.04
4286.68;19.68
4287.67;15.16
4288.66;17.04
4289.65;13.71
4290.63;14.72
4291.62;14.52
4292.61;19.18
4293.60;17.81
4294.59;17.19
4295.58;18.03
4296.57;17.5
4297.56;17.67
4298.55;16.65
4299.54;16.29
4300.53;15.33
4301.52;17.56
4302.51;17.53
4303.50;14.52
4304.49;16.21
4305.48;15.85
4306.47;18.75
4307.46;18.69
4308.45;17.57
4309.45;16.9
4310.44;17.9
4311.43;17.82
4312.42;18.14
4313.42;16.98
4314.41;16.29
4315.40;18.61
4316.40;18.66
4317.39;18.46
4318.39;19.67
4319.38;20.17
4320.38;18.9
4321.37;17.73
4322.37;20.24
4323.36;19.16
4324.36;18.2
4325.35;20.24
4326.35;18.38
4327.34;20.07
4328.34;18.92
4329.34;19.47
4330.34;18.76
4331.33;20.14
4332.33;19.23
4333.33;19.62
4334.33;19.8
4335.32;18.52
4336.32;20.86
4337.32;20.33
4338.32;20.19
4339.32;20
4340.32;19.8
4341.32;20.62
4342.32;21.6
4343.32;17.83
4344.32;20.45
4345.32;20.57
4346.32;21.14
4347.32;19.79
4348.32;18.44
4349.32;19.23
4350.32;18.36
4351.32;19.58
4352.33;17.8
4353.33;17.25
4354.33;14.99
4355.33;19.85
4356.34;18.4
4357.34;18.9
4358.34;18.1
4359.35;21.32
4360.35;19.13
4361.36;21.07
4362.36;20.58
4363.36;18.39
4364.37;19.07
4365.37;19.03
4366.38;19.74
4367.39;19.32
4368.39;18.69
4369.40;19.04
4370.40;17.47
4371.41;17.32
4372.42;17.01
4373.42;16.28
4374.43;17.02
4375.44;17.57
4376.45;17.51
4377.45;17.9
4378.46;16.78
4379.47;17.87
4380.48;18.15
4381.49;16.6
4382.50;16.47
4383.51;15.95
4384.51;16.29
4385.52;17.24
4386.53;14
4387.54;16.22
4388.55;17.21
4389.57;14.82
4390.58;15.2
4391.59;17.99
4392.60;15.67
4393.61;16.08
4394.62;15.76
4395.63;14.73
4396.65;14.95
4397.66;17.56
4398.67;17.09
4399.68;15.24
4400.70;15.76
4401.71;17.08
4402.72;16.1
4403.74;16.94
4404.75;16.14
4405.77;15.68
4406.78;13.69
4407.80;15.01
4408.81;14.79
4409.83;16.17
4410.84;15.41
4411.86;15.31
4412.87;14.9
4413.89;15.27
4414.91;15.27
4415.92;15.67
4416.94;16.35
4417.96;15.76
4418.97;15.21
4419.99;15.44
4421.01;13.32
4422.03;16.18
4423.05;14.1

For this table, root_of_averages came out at 5.69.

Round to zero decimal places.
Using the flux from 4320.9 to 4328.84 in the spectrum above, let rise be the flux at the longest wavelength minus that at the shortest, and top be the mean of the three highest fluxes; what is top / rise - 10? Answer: 7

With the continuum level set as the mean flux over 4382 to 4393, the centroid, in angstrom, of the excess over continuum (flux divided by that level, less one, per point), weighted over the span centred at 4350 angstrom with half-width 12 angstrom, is 4349.0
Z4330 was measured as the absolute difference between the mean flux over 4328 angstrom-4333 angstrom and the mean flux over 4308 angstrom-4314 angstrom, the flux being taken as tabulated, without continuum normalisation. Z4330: 1.8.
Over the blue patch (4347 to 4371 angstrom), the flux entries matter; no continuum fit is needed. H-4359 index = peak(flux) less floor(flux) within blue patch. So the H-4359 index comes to 6.3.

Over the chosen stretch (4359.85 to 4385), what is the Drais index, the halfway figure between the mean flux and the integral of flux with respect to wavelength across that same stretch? 236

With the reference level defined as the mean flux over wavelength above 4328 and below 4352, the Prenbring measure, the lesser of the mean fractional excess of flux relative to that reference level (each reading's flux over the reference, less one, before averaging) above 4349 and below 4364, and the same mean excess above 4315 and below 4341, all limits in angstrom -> -0.043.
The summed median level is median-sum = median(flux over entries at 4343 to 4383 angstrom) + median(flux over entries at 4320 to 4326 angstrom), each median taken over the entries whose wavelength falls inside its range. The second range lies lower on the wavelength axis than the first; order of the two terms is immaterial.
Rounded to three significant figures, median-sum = 37.4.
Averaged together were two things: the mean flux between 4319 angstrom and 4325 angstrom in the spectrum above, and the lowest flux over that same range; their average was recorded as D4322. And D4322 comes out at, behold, 18.4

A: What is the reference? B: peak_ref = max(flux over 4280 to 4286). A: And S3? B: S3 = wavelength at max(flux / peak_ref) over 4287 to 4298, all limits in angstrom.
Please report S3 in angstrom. 4292.61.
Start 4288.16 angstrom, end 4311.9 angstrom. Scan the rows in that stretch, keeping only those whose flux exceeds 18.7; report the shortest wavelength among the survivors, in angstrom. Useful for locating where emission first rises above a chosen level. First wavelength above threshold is 4292.61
